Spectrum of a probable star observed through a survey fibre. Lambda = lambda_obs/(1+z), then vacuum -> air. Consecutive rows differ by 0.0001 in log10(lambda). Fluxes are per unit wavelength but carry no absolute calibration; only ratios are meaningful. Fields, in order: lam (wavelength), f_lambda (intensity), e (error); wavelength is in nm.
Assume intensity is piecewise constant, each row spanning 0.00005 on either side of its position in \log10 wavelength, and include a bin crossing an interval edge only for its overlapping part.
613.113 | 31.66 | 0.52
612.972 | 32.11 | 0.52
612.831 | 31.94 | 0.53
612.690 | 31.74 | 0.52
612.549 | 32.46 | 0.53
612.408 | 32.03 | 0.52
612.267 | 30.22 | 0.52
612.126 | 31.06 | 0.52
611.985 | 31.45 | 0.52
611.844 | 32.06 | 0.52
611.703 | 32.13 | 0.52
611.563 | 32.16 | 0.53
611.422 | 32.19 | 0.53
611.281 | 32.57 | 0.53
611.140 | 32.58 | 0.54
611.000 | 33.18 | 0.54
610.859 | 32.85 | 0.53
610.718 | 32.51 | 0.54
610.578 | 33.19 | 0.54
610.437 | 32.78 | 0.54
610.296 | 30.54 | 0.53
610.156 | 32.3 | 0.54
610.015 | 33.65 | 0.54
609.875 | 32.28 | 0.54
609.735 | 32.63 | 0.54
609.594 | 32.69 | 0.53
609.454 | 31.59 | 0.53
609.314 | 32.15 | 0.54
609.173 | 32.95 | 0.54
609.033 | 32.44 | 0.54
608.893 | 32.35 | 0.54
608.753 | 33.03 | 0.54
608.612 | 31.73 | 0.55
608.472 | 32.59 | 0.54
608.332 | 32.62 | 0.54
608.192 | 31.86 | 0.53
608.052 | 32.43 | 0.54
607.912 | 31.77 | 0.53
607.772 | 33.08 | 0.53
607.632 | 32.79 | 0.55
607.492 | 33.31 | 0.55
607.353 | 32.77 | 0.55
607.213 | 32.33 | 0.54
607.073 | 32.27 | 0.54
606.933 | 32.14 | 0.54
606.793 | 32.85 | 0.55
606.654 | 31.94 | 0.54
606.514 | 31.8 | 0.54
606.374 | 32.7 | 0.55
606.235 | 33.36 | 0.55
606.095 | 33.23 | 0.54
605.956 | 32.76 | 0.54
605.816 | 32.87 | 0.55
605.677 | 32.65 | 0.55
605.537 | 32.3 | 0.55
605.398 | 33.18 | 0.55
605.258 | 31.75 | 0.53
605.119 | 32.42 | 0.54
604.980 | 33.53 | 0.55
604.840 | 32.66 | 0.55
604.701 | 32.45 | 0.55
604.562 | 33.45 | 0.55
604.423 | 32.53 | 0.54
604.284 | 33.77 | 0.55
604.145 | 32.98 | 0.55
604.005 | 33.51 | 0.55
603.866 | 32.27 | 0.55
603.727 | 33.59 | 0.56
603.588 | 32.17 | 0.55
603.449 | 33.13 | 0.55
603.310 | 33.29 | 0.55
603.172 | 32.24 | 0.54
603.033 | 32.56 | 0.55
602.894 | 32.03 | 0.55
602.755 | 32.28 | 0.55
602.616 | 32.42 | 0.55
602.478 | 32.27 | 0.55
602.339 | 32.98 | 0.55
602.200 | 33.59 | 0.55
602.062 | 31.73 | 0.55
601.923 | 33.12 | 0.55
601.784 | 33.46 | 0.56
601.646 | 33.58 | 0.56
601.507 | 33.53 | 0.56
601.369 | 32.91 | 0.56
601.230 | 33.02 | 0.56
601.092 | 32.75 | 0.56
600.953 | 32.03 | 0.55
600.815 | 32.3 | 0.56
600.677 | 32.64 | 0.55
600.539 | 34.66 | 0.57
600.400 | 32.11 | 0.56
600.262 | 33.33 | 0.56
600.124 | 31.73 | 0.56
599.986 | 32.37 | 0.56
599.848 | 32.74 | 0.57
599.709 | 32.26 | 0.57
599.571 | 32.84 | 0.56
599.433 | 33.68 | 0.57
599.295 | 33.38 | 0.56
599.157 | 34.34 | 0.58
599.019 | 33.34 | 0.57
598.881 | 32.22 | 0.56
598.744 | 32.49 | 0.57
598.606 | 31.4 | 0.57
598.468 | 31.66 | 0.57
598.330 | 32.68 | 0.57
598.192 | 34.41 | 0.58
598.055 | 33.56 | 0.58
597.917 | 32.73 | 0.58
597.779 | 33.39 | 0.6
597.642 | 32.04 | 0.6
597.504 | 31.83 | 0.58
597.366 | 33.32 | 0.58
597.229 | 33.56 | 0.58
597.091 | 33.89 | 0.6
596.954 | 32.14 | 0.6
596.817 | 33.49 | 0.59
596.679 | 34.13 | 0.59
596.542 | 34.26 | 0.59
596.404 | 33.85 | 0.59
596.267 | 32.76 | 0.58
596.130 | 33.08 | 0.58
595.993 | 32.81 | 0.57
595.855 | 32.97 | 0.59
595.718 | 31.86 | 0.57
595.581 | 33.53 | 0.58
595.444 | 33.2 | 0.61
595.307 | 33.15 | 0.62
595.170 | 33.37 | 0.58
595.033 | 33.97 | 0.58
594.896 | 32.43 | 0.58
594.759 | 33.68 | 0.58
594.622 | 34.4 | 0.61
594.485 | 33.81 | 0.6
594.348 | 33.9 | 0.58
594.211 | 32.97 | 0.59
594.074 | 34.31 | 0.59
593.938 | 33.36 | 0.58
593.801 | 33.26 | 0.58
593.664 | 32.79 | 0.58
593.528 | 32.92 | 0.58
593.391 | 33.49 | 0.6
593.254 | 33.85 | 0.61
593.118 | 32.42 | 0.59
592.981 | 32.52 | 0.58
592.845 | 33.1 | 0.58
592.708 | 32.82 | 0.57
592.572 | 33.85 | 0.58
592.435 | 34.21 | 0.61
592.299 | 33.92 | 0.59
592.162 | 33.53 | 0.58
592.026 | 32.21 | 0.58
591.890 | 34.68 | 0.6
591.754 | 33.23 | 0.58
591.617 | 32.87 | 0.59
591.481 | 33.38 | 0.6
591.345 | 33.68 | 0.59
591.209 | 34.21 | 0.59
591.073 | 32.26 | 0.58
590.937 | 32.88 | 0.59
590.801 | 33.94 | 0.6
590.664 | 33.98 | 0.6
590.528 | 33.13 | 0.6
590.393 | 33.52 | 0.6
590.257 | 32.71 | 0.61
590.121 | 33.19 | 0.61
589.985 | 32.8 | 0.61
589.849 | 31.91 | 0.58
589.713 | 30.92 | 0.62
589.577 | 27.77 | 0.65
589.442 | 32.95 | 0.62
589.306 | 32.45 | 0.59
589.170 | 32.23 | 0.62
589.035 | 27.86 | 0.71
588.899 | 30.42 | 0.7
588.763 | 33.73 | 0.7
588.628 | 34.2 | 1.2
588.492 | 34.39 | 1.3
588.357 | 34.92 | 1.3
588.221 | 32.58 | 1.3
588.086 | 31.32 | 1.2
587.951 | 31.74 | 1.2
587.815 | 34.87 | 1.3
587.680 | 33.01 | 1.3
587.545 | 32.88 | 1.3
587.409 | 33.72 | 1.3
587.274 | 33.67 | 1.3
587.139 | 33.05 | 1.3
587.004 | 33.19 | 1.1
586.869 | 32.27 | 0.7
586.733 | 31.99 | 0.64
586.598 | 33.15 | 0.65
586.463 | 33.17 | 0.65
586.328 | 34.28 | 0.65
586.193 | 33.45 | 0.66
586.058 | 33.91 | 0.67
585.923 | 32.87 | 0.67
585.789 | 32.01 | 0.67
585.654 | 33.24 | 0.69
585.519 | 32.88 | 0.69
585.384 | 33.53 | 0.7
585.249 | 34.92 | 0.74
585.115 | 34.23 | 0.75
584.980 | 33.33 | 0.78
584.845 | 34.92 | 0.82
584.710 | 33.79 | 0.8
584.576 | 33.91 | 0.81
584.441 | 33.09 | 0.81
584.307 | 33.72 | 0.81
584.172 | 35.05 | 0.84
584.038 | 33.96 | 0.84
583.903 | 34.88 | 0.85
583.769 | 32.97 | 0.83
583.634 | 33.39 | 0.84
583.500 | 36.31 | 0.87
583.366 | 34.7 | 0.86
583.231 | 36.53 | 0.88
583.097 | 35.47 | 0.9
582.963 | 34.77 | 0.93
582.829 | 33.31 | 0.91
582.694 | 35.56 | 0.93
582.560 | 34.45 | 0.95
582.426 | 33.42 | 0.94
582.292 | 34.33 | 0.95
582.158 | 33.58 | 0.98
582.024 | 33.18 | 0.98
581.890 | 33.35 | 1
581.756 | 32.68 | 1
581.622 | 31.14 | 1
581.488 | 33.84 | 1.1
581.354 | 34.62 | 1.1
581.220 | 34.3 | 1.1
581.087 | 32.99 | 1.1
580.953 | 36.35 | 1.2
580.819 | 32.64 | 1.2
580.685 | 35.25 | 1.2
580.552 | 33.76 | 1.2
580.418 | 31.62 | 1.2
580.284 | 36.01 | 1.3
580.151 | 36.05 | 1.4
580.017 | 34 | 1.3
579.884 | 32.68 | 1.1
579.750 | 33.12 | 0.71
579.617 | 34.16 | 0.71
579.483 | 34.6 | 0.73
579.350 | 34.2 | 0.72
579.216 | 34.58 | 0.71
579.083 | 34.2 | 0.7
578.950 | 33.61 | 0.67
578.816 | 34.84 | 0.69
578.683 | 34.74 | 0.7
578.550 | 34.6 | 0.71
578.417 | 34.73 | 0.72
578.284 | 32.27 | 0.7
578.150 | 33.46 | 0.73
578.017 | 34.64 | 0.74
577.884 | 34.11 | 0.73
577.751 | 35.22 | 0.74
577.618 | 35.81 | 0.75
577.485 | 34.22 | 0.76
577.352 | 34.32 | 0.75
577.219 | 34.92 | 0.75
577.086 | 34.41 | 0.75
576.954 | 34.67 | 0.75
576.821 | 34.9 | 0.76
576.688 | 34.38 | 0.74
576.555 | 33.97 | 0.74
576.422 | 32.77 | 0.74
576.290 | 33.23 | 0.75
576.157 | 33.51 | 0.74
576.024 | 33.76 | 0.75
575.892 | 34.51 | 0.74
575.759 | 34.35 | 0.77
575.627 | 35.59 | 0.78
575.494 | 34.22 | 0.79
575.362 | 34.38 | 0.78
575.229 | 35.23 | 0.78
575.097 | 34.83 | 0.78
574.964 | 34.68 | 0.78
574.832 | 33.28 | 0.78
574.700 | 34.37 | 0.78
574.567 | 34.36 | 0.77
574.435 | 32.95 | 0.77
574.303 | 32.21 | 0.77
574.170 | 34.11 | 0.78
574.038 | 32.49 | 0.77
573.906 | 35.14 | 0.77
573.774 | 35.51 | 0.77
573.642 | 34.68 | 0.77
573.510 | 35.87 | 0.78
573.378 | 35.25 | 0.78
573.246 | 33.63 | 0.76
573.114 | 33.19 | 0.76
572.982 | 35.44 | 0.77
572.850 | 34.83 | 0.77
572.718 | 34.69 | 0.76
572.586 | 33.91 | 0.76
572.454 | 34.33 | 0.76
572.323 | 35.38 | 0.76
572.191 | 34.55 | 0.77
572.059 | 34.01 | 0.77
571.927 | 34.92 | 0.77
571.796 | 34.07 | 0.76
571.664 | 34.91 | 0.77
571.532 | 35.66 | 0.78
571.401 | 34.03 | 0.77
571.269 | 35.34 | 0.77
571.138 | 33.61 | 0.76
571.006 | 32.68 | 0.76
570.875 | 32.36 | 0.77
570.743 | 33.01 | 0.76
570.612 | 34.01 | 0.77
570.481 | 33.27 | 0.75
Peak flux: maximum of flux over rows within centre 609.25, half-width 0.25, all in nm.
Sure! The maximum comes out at 32.95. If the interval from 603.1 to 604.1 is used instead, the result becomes 33.59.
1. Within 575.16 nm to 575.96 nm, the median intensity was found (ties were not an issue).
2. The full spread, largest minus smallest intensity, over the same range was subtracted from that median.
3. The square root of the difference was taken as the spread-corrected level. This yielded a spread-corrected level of 5.75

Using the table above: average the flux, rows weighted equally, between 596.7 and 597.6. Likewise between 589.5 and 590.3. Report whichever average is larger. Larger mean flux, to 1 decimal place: 33.0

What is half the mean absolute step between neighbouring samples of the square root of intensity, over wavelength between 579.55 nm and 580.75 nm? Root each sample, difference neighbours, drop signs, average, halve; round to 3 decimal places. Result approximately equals 0.069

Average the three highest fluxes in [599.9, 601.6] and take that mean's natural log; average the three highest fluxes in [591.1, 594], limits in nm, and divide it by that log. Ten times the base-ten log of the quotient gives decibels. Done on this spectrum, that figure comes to 9.9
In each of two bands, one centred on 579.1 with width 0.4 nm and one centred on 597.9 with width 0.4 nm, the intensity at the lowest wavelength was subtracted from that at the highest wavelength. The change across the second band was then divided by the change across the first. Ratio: 0.18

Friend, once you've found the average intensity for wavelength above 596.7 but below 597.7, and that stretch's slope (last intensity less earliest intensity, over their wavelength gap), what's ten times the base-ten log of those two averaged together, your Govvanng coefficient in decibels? 11.9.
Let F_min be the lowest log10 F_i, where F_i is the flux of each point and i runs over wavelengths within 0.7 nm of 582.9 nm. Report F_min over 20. 0.0761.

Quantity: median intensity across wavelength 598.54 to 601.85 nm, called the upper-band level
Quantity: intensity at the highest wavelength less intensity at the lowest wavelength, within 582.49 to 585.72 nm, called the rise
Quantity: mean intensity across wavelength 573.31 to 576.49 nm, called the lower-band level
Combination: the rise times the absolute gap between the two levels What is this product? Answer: -1.7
